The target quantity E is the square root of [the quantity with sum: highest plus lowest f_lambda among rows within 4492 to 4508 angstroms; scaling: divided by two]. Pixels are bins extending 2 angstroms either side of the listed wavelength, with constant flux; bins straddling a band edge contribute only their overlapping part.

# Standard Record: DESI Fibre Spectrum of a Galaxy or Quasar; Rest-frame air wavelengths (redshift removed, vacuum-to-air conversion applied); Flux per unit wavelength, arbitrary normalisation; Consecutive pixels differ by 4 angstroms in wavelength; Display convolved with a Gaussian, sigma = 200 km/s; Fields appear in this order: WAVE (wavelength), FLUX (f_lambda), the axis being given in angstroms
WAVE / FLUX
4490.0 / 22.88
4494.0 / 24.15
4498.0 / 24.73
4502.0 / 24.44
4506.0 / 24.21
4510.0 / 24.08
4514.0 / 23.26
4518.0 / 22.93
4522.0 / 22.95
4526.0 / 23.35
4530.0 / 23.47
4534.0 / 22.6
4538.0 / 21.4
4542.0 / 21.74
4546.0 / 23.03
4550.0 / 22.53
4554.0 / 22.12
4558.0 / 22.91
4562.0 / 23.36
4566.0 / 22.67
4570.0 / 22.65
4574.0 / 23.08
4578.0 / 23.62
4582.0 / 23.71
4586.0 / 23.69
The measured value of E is 4.94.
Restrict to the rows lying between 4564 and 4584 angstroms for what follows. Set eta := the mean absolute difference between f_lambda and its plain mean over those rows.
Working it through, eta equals 0.42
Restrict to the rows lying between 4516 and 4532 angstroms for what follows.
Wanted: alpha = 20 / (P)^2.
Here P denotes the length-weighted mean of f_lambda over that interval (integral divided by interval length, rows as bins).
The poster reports 0.0372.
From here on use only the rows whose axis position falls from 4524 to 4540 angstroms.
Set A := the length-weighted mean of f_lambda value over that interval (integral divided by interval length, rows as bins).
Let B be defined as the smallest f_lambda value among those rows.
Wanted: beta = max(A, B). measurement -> 22.7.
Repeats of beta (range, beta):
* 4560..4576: 22.9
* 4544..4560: 22.6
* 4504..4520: 23.6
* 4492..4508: 24.4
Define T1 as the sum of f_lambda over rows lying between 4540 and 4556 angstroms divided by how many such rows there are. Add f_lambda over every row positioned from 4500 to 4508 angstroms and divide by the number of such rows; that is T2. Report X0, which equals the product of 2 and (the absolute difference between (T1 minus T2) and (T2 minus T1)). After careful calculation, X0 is 7.9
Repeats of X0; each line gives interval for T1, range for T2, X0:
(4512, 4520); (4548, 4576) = 1.3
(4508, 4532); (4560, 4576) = 1.6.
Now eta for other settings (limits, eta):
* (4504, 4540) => 0.59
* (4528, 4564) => 0.56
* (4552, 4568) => 0.37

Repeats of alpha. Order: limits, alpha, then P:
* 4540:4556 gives 0.0400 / 22.4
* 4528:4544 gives 0.0402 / 22.3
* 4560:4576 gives 0.0380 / 22.9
